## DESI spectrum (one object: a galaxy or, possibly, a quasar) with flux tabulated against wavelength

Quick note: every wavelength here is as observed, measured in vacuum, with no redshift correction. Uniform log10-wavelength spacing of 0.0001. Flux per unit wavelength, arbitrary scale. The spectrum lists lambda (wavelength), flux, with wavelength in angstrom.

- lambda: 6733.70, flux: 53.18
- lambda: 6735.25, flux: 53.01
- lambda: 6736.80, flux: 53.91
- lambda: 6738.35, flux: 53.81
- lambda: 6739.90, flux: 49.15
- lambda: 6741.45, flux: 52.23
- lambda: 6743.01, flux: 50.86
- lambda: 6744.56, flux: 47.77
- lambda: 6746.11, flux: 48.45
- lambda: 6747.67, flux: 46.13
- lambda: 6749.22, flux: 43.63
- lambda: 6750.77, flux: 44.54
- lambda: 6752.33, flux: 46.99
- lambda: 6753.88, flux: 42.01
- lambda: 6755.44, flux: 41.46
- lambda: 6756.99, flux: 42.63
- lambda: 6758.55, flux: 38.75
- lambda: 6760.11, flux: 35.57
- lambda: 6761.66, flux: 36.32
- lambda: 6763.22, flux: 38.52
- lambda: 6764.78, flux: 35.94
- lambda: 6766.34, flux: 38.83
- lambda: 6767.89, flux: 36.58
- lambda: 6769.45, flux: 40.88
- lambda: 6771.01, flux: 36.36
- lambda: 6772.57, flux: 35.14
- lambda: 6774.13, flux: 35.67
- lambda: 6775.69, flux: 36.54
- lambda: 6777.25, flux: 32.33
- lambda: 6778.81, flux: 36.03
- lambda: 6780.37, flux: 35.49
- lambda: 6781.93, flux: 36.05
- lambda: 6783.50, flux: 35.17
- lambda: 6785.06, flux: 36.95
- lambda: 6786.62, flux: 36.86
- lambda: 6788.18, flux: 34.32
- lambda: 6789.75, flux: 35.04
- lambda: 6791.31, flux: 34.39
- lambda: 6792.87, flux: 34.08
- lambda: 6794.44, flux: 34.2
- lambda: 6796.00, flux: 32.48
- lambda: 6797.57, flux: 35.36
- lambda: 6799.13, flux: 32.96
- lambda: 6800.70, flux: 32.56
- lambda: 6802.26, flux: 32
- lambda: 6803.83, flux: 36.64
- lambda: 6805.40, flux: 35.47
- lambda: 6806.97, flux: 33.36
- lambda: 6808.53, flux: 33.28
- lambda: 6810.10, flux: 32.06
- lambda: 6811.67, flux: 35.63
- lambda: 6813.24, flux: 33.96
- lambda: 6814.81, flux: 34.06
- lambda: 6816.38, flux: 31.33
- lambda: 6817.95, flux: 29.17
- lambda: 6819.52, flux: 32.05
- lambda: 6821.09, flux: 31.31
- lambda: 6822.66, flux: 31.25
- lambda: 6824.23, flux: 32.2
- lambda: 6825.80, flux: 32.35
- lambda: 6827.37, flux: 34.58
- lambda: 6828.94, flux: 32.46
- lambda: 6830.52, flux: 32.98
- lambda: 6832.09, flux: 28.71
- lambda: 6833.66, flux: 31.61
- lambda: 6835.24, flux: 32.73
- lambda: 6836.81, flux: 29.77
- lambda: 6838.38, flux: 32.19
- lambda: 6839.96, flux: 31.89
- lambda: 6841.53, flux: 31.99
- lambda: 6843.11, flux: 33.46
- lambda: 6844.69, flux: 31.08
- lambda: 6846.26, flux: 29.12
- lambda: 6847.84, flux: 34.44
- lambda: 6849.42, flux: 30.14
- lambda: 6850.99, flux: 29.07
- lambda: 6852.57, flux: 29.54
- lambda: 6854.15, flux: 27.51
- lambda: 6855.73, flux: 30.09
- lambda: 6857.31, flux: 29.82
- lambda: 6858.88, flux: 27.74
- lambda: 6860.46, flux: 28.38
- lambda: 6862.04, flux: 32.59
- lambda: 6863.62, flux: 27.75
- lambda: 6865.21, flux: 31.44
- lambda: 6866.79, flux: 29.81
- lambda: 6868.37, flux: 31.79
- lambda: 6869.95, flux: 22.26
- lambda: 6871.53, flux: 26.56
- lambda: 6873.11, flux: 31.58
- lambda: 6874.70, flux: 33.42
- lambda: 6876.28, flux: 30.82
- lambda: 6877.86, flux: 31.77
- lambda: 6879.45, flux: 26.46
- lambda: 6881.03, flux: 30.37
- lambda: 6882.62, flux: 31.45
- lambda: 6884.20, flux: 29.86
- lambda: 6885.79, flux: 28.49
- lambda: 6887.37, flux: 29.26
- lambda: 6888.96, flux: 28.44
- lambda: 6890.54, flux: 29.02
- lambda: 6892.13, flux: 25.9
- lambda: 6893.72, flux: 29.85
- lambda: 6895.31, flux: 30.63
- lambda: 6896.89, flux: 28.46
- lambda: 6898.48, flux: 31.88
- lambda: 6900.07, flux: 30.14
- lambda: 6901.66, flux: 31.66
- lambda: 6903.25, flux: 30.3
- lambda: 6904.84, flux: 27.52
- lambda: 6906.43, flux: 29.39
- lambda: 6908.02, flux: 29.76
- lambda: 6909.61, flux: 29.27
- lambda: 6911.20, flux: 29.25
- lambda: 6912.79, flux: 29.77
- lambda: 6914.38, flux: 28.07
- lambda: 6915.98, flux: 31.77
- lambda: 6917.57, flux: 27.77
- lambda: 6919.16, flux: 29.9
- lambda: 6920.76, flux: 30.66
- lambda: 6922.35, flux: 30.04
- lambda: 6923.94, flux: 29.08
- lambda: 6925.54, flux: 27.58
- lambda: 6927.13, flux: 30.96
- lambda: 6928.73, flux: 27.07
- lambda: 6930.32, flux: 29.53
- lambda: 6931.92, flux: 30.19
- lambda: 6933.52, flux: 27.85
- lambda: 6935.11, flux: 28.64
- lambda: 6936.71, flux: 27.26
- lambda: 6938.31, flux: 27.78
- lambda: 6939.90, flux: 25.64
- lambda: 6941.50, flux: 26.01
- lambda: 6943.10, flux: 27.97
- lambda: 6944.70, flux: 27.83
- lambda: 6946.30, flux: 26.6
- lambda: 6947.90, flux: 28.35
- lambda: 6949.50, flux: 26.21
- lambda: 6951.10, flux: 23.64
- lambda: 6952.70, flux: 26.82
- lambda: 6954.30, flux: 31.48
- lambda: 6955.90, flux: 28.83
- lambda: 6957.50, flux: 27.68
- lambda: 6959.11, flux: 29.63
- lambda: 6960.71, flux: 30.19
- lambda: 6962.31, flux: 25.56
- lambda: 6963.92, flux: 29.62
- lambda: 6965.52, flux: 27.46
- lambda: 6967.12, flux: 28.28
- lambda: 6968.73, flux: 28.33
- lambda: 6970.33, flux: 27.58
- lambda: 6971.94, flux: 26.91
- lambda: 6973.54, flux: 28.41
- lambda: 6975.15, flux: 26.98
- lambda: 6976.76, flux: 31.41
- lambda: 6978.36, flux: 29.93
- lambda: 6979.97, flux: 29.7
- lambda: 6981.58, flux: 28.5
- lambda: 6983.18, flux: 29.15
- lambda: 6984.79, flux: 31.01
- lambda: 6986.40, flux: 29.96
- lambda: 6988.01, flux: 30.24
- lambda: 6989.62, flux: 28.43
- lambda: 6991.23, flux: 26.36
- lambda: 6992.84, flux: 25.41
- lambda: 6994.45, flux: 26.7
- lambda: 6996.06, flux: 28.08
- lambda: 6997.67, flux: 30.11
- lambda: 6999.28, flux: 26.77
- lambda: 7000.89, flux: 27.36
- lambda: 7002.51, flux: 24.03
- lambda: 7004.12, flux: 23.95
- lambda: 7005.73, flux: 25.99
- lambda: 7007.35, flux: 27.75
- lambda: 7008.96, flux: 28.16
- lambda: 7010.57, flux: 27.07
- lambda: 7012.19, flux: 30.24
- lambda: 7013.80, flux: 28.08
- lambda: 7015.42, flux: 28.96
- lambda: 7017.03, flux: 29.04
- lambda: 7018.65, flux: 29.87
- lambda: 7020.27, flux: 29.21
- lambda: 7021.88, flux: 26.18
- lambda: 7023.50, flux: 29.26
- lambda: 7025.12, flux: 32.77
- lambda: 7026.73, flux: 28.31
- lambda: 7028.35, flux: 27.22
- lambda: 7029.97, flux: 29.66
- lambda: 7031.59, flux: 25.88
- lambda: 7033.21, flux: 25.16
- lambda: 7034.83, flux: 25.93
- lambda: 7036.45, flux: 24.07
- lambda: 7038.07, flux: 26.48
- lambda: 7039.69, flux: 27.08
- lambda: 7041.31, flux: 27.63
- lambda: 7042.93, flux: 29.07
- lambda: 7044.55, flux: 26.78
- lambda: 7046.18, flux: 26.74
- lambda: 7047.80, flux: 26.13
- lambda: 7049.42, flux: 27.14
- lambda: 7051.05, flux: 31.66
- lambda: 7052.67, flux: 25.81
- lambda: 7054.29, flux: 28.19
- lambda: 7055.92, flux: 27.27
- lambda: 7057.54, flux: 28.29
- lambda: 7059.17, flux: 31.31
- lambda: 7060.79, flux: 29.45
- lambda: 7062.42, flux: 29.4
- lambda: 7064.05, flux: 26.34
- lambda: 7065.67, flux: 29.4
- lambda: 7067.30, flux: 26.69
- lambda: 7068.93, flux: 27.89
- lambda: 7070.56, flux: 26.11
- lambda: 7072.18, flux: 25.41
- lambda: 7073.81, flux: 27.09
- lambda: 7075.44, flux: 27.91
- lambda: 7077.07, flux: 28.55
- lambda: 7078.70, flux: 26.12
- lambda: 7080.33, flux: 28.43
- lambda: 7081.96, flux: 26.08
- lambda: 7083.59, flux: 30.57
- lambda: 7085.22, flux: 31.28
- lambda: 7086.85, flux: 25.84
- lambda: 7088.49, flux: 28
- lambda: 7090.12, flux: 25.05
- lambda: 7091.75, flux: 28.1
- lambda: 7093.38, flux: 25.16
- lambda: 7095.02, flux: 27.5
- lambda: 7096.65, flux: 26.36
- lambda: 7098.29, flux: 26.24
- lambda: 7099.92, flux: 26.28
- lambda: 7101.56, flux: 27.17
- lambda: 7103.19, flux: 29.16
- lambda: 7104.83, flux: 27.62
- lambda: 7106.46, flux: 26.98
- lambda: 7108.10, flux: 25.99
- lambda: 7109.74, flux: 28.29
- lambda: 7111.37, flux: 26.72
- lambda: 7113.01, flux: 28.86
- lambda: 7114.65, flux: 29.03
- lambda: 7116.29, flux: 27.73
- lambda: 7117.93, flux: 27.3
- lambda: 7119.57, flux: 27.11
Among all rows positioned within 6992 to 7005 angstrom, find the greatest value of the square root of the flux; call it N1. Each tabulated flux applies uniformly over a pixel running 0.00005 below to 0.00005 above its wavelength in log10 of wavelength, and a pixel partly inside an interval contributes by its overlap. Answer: 5.49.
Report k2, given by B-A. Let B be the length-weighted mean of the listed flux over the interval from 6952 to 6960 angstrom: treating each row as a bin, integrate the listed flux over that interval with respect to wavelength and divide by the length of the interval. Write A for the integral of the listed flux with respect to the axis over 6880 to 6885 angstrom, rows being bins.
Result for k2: -123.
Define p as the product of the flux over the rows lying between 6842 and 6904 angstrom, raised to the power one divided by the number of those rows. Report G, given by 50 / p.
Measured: 1.68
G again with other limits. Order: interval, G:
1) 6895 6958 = 1.74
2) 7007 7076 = 1.80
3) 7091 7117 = 1.83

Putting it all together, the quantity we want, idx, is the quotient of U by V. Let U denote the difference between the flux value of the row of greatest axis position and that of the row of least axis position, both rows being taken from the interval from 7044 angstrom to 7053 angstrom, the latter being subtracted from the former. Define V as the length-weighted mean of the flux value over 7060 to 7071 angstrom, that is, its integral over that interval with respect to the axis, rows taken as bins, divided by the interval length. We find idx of -0.03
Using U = -1.0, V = 27.9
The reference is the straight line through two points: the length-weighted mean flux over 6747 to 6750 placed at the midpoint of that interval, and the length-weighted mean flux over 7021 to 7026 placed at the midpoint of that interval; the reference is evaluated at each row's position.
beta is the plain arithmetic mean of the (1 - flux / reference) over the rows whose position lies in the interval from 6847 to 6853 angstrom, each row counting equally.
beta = 0.21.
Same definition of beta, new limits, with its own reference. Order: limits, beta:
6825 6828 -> 0.17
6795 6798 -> 0.20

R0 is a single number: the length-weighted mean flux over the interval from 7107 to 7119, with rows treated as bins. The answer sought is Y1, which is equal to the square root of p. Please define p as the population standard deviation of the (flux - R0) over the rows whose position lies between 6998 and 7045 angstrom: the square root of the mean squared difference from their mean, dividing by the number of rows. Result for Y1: 1.41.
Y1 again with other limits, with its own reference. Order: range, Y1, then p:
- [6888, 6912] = 1.21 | 1.5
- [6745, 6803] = 2.06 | 4.2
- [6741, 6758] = 1.85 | 3.4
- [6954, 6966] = 1.32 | 1.7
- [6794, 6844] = 1.32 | 1.7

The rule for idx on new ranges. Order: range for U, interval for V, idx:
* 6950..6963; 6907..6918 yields 0.07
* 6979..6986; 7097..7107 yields 0.05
